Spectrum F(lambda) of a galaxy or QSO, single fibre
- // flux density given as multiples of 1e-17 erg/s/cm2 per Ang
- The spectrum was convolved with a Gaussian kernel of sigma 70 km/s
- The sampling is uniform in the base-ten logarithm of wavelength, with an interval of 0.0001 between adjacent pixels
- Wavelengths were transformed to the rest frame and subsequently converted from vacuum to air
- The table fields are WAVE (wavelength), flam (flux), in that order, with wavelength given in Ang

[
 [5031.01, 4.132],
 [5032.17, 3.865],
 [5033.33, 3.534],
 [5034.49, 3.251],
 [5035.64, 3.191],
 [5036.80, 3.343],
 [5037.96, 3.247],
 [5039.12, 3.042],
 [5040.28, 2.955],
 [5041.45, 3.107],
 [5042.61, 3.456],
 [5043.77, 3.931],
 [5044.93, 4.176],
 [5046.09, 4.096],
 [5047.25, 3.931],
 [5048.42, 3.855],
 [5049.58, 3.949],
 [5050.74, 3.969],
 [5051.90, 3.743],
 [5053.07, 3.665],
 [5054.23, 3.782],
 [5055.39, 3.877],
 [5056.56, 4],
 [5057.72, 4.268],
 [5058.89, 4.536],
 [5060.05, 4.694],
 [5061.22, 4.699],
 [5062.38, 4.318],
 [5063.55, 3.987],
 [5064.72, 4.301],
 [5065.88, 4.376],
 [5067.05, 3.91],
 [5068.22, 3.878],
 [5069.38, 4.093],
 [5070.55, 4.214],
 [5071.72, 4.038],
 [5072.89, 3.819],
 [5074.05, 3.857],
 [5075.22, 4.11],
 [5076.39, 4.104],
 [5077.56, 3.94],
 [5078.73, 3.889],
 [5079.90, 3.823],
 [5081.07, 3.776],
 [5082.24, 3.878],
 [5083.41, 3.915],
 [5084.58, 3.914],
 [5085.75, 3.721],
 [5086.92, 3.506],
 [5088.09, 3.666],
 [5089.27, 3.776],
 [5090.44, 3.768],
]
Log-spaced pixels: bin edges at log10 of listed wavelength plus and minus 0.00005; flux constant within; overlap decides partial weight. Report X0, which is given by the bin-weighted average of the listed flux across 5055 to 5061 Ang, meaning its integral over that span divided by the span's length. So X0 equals 4.3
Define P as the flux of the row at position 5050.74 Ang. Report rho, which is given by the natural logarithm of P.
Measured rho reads 1.38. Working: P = 3.969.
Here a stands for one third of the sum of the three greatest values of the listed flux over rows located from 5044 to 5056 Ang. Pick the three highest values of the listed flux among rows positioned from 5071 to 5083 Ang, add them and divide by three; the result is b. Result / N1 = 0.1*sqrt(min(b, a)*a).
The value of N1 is 0.408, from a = 4.08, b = 4.08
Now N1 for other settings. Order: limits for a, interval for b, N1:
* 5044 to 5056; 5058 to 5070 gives 0.408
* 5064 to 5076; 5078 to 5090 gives 0.410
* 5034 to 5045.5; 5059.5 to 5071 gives 0.385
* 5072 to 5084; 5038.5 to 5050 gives 0.405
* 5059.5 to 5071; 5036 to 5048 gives 0.432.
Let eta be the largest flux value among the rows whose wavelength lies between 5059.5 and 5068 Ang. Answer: 4.699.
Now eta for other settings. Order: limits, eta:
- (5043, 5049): 4.176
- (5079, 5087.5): 3.915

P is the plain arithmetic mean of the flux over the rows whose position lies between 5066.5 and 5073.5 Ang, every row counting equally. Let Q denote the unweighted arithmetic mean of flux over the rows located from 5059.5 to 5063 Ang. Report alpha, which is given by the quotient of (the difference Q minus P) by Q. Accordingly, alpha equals 0.13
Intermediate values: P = 3.99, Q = 4.57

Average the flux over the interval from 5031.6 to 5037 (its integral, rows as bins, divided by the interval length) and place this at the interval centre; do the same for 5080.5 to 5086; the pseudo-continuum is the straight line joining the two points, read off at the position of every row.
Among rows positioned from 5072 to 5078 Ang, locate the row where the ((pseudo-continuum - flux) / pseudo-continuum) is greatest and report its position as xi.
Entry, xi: 5072.89 Ang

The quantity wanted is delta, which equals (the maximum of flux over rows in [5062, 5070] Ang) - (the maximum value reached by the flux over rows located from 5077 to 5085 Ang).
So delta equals 0.4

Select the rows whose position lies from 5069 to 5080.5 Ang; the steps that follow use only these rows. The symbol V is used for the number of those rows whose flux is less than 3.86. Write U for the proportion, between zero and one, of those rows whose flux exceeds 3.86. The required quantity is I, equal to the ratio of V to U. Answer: 4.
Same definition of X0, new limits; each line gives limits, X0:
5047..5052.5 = 3.9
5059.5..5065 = 4.4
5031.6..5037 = 3.4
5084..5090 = 3.7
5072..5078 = 4.0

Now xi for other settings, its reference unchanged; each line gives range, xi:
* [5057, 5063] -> 5057.72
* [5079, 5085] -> 5081.07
